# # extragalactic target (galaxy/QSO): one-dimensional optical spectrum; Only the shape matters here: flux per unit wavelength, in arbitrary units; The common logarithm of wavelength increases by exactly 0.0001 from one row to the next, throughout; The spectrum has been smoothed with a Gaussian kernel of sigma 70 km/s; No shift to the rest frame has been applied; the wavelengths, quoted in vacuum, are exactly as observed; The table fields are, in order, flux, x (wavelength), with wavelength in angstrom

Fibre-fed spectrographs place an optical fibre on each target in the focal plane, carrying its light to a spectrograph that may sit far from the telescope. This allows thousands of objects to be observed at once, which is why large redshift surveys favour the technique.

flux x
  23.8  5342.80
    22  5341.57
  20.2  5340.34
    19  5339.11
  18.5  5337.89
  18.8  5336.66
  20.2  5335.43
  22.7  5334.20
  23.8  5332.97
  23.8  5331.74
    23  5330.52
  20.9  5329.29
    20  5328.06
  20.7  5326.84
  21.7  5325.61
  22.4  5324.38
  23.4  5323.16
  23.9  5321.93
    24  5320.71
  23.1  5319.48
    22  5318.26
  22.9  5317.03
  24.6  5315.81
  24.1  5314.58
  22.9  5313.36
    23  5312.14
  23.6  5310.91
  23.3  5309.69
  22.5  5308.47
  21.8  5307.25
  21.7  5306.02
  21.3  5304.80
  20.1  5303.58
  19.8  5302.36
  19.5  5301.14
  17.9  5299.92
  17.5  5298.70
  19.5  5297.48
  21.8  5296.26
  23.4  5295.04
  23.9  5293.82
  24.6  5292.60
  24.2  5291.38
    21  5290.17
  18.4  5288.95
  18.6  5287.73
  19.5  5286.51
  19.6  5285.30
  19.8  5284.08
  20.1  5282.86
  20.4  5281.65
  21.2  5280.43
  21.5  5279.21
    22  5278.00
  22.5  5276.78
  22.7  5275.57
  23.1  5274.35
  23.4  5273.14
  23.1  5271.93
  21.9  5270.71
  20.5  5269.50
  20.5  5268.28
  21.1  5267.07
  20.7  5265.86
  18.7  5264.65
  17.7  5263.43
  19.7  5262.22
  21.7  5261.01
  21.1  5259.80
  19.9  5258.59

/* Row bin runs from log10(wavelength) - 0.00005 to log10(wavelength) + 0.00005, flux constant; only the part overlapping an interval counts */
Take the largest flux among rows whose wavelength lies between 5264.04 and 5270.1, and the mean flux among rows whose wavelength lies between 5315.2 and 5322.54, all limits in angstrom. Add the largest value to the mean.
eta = 44.5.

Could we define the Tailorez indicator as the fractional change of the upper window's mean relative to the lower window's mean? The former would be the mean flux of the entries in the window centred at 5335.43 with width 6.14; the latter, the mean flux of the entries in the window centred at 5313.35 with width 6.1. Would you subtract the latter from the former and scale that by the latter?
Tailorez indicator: -0.12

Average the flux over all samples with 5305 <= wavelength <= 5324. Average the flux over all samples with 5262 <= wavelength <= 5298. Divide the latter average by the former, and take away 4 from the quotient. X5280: -3.08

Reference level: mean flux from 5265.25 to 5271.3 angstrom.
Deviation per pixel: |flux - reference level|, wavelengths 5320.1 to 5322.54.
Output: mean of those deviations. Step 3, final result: 3.0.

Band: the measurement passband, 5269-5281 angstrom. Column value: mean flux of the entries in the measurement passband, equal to 22.2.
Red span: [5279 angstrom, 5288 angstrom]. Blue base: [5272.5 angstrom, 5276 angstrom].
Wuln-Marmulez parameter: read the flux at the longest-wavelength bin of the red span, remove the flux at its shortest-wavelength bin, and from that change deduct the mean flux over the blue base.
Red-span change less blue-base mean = -26.0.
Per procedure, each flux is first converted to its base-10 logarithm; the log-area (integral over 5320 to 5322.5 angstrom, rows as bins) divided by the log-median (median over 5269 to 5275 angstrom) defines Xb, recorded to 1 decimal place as 2.5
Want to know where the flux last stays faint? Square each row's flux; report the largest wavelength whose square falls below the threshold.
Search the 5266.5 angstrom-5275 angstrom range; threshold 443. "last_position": 5269.50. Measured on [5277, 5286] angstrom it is 5285.30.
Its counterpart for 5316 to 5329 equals 5328.06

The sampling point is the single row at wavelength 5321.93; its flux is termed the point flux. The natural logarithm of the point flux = 3.17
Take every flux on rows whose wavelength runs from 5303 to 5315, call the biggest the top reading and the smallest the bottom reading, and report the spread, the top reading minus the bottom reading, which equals 4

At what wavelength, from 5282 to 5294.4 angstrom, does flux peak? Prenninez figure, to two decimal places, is 5292.60 angstrom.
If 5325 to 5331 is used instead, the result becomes 5330.52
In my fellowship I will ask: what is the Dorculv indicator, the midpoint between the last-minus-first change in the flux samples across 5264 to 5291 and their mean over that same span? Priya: 12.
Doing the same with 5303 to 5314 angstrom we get 13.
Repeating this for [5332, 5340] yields 8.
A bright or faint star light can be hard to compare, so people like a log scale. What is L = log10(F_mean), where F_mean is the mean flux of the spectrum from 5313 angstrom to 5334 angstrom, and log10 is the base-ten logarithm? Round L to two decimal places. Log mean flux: 1.36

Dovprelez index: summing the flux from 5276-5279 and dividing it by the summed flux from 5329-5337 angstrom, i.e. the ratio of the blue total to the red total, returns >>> 0.29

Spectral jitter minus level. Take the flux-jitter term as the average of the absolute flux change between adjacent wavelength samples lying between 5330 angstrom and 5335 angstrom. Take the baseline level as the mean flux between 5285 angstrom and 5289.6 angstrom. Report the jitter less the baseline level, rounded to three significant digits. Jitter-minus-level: -18.4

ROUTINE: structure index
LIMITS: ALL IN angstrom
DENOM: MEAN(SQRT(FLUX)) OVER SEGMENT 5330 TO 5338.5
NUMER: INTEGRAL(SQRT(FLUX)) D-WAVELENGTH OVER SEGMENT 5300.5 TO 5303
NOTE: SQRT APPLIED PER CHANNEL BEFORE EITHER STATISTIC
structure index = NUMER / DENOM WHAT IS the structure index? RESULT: 2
